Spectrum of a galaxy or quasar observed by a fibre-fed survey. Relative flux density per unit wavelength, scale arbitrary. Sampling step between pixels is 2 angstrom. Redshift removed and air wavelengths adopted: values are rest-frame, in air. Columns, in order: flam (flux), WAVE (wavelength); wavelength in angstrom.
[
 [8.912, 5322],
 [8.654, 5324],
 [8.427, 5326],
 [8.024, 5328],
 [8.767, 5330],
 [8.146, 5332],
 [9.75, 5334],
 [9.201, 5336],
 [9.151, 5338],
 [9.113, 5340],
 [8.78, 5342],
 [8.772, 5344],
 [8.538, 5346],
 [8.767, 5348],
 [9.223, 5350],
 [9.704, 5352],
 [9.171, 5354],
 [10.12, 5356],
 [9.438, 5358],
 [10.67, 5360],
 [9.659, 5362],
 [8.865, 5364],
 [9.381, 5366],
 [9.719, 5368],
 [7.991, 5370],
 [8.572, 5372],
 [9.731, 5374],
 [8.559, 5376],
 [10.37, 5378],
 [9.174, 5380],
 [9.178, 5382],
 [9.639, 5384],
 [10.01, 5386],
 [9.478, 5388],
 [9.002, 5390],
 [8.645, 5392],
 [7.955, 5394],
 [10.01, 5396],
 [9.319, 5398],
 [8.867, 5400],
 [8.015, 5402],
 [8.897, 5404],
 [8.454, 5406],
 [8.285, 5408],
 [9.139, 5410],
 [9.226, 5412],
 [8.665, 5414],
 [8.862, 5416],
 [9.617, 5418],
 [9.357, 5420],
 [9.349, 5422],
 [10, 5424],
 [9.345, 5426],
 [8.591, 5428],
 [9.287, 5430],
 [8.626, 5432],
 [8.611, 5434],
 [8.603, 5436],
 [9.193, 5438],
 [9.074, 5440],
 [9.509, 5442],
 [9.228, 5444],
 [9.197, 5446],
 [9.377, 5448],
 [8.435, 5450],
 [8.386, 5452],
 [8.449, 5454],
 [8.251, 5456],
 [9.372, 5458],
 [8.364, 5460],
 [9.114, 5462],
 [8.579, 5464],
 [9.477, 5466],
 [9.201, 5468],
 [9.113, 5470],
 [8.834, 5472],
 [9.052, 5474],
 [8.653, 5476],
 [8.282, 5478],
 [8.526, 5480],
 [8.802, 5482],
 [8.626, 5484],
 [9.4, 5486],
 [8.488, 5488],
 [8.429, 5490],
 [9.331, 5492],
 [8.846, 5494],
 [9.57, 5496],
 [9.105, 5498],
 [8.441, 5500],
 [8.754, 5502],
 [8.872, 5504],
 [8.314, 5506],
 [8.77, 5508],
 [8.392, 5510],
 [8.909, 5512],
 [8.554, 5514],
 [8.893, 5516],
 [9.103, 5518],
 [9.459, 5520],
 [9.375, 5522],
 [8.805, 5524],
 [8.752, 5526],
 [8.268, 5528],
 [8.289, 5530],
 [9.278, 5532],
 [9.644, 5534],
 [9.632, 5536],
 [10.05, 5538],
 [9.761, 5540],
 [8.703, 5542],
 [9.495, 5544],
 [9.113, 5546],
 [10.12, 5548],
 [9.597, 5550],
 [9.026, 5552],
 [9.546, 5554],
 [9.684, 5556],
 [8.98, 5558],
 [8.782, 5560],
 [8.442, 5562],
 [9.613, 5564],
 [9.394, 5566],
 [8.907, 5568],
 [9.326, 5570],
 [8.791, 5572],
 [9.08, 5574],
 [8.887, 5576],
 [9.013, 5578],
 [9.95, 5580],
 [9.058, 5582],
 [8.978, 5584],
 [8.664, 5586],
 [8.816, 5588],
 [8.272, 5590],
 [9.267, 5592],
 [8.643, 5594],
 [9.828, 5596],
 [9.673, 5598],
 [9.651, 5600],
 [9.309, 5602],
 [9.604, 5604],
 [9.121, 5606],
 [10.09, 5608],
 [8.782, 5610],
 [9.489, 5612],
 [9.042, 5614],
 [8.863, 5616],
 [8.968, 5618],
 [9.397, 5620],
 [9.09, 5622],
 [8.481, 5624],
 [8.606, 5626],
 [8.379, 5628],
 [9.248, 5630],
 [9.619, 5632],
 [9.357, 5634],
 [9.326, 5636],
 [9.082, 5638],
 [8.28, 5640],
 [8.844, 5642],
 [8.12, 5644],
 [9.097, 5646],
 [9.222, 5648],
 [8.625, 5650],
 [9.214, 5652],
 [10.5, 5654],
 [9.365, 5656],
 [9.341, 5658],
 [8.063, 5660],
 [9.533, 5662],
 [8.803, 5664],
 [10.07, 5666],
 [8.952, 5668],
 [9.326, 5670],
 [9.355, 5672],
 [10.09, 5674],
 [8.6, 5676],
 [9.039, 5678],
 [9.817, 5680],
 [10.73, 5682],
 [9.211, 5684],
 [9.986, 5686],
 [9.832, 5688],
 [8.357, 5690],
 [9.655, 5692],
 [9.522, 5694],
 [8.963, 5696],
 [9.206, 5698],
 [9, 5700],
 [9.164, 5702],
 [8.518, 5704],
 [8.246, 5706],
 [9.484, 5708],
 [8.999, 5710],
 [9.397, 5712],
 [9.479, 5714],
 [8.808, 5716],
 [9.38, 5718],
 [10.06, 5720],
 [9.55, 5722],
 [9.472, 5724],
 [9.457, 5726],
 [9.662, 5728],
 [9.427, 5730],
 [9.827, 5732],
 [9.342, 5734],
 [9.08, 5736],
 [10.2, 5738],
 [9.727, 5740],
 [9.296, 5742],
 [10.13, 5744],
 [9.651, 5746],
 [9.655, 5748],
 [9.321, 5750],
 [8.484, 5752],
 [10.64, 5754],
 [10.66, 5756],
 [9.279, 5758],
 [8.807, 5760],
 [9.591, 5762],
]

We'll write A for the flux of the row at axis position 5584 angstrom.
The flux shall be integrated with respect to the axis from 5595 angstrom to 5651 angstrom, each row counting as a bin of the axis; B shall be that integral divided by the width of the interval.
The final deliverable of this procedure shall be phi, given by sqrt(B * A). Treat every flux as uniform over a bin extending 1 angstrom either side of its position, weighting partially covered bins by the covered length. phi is 9.05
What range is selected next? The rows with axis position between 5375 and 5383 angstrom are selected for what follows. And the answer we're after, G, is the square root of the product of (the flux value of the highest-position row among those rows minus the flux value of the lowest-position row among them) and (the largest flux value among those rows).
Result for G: 2.5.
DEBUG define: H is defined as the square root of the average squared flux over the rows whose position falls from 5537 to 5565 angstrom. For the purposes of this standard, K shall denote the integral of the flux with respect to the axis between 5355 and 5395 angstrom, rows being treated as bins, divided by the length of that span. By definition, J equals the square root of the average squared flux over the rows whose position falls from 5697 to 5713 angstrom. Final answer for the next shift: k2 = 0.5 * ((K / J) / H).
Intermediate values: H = 9.4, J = 9.01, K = 9.3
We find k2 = 0.0552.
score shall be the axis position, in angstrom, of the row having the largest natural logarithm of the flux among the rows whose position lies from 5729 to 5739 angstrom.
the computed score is 5738 angstrom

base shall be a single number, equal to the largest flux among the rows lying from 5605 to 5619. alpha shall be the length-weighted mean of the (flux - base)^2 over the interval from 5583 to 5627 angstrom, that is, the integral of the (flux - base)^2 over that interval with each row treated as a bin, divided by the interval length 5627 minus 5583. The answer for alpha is 1.2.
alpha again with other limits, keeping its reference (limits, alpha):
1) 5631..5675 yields 1.2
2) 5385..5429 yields 1.4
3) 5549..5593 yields 1.2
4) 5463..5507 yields 1.7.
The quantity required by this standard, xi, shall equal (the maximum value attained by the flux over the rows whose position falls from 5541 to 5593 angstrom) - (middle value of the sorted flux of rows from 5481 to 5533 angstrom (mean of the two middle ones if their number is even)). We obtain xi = 1.32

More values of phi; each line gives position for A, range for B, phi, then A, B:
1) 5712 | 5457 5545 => 9.17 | 9.397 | 8.95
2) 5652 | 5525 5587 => 9.20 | 9.214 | 9.19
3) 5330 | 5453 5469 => 8.81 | 8.767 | 8.85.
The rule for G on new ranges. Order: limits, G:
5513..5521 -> 2.9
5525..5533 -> 2.2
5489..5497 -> 3.3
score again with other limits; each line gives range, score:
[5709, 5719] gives 5714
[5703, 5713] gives 5708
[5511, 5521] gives 5520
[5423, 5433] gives 5424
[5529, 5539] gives 5538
